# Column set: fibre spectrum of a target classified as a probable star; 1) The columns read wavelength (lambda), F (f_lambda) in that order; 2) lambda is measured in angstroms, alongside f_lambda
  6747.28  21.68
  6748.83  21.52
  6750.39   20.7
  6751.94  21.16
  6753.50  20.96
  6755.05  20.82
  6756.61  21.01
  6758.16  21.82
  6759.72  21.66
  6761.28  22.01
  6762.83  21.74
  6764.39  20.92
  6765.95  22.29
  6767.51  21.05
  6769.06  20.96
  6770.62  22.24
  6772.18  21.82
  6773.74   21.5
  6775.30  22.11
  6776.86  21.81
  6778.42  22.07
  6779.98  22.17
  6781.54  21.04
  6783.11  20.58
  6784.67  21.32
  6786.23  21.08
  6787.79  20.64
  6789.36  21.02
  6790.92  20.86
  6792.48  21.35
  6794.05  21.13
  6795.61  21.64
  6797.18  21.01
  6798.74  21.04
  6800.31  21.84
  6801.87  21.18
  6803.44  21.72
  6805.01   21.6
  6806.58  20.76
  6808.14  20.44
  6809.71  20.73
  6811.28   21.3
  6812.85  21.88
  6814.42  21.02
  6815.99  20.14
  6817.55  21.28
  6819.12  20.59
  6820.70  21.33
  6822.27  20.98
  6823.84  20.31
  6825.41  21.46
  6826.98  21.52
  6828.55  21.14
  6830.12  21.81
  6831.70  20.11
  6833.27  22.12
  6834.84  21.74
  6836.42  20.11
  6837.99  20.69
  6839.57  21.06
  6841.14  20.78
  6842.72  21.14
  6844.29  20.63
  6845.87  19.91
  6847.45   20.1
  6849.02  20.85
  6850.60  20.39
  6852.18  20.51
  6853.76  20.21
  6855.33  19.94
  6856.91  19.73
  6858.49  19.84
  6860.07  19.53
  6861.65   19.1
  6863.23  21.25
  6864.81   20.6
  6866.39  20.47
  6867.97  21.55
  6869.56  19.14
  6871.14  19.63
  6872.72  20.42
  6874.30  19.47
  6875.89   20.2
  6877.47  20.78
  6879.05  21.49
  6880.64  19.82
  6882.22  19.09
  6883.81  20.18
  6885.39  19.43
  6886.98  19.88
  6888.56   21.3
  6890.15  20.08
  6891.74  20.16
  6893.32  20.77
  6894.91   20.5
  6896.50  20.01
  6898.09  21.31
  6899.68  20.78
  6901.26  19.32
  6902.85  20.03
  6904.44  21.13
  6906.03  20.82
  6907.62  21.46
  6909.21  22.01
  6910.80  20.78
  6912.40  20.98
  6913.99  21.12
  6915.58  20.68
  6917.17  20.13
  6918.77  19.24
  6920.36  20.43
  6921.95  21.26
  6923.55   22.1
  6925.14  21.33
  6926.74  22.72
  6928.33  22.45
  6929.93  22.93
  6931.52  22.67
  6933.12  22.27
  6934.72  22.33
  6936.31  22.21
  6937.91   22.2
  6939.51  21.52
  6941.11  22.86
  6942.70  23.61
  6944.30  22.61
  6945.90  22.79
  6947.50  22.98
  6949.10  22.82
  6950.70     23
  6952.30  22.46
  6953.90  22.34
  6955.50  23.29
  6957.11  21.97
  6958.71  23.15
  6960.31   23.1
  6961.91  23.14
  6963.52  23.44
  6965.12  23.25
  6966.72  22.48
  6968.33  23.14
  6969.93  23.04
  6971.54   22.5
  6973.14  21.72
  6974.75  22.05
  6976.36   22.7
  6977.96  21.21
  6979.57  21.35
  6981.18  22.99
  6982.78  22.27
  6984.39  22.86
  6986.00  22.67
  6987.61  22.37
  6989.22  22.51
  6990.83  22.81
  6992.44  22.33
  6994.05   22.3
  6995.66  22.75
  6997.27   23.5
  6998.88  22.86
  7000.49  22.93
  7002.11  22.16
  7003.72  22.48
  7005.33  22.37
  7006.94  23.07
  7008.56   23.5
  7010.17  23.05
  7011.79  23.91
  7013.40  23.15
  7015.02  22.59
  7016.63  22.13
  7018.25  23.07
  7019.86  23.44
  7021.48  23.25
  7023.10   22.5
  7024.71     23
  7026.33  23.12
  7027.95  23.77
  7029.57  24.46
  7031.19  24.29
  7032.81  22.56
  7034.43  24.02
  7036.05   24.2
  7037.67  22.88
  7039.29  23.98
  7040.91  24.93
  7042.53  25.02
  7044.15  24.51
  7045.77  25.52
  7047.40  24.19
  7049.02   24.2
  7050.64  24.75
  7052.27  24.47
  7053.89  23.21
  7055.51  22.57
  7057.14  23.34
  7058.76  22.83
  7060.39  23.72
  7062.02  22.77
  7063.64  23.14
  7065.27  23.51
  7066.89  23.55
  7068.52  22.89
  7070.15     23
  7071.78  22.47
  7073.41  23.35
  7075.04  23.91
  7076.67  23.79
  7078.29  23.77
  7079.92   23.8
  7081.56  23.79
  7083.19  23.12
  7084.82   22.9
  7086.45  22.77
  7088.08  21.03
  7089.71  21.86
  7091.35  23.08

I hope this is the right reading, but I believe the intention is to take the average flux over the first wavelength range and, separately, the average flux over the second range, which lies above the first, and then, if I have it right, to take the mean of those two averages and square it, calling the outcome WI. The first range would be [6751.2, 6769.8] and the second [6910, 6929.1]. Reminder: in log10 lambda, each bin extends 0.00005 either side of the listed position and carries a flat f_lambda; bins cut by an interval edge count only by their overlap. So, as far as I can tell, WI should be 451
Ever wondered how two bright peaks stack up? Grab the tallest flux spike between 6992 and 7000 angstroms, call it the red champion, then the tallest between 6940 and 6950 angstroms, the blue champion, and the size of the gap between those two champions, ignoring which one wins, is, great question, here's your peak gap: 0.11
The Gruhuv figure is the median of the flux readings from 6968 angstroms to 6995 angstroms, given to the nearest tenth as 22.5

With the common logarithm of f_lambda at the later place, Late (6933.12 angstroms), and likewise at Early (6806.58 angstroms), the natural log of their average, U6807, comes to 0.287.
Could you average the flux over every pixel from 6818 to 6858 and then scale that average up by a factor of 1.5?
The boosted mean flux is 31.1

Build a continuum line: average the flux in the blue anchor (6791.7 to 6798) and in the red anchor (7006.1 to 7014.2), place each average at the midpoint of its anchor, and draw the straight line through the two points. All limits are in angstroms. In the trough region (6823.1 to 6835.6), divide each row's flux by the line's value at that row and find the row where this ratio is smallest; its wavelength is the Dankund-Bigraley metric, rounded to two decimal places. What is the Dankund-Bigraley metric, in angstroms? 6831.70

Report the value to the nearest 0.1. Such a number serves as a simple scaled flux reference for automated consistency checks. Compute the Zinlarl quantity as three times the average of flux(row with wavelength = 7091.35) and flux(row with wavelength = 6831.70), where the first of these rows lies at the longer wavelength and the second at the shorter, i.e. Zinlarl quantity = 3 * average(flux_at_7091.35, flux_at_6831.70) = 64.8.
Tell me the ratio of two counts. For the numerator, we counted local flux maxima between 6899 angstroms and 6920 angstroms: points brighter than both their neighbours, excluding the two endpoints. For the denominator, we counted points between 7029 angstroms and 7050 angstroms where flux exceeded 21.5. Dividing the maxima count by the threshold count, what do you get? 0.23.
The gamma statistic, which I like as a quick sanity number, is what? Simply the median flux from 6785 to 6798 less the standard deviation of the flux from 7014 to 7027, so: 20.6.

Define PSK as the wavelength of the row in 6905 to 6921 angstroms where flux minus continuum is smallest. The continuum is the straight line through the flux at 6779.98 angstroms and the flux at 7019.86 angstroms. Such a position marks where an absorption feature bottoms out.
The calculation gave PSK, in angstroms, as 6918.77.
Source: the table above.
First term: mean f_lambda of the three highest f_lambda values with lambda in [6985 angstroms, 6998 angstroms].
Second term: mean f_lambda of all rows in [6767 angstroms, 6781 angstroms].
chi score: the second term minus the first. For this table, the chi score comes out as -1.3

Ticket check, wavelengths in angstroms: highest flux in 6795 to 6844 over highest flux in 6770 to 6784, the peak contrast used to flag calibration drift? 0.99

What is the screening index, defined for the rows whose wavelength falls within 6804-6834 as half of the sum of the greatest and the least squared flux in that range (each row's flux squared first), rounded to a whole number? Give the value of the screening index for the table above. 447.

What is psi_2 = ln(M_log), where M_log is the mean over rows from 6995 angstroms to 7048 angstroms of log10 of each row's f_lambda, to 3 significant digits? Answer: 0.314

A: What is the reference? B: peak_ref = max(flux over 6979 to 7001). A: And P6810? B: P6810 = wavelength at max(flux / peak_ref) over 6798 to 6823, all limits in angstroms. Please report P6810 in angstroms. 6812.85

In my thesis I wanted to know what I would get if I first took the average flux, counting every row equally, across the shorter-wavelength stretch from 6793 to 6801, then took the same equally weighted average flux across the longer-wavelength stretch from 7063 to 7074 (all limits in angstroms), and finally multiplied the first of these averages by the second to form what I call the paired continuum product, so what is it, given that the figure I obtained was 493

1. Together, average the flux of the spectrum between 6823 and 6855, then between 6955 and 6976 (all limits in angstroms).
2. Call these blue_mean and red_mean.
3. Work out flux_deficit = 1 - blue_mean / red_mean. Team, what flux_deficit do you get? 0.086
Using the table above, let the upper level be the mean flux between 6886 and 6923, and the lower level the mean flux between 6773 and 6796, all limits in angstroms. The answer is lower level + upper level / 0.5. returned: 62.6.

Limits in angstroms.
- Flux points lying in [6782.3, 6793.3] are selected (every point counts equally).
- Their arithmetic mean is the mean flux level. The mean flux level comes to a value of 21.0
